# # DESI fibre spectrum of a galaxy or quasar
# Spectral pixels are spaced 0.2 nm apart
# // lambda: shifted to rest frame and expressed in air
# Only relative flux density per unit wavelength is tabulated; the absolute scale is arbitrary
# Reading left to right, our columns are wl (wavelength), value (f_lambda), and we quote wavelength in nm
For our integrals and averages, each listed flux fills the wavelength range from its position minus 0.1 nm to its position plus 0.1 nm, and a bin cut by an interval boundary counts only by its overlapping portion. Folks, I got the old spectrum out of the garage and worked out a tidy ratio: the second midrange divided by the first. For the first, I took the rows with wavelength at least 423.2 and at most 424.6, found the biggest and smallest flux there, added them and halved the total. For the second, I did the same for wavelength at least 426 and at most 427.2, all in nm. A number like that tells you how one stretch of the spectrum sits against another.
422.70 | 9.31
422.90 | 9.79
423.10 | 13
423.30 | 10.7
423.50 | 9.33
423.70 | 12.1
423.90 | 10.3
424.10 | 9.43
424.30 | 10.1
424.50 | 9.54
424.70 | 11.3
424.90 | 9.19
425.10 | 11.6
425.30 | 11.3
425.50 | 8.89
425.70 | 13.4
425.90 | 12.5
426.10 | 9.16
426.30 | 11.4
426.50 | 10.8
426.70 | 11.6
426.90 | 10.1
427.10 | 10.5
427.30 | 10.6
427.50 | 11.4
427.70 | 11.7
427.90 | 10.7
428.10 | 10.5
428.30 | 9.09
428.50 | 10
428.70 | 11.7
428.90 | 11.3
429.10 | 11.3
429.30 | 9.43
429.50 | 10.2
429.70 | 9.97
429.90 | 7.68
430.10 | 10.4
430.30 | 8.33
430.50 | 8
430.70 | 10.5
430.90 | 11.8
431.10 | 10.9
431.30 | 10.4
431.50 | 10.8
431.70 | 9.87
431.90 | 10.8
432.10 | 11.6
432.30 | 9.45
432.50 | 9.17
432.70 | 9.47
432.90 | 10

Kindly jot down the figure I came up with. 0.97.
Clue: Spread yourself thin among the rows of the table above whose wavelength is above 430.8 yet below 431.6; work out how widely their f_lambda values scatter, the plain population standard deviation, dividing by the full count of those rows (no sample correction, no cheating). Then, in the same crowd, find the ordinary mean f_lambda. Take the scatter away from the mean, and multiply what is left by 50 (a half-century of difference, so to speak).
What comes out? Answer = 523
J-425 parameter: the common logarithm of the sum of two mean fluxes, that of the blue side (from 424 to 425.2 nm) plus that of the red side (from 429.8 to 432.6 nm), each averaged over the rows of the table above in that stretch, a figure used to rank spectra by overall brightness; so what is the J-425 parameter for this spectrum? 1.30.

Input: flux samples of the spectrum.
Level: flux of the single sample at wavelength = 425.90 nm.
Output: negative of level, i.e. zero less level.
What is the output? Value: -12.5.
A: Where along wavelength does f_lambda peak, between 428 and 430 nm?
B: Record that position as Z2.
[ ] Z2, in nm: 428.70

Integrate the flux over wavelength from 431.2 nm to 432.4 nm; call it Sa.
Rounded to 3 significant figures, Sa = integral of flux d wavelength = 12.6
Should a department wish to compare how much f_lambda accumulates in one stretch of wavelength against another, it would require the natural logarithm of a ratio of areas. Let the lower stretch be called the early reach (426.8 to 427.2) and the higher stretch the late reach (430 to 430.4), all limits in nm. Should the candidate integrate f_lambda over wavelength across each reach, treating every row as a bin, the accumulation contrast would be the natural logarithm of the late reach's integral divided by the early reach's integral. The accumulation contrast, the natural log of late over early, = -0.10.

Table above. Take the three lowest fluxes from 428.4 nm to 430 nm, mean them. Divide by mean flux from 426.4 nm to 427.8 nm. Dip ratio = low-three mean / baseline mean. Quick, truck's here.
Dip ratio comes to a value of 0.82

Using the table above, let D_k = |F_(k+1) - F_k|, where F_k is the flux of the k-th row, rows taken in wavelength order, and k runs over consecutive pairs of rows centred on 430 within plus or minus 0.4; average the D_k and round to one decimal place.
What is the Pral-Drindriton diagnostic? 2.4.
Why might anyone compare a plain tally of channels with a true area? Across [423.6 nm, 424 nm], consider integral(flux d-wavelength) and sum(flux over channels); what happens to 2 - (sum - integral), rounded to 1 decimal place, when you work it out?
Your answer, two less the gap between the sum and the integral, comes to -15.9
